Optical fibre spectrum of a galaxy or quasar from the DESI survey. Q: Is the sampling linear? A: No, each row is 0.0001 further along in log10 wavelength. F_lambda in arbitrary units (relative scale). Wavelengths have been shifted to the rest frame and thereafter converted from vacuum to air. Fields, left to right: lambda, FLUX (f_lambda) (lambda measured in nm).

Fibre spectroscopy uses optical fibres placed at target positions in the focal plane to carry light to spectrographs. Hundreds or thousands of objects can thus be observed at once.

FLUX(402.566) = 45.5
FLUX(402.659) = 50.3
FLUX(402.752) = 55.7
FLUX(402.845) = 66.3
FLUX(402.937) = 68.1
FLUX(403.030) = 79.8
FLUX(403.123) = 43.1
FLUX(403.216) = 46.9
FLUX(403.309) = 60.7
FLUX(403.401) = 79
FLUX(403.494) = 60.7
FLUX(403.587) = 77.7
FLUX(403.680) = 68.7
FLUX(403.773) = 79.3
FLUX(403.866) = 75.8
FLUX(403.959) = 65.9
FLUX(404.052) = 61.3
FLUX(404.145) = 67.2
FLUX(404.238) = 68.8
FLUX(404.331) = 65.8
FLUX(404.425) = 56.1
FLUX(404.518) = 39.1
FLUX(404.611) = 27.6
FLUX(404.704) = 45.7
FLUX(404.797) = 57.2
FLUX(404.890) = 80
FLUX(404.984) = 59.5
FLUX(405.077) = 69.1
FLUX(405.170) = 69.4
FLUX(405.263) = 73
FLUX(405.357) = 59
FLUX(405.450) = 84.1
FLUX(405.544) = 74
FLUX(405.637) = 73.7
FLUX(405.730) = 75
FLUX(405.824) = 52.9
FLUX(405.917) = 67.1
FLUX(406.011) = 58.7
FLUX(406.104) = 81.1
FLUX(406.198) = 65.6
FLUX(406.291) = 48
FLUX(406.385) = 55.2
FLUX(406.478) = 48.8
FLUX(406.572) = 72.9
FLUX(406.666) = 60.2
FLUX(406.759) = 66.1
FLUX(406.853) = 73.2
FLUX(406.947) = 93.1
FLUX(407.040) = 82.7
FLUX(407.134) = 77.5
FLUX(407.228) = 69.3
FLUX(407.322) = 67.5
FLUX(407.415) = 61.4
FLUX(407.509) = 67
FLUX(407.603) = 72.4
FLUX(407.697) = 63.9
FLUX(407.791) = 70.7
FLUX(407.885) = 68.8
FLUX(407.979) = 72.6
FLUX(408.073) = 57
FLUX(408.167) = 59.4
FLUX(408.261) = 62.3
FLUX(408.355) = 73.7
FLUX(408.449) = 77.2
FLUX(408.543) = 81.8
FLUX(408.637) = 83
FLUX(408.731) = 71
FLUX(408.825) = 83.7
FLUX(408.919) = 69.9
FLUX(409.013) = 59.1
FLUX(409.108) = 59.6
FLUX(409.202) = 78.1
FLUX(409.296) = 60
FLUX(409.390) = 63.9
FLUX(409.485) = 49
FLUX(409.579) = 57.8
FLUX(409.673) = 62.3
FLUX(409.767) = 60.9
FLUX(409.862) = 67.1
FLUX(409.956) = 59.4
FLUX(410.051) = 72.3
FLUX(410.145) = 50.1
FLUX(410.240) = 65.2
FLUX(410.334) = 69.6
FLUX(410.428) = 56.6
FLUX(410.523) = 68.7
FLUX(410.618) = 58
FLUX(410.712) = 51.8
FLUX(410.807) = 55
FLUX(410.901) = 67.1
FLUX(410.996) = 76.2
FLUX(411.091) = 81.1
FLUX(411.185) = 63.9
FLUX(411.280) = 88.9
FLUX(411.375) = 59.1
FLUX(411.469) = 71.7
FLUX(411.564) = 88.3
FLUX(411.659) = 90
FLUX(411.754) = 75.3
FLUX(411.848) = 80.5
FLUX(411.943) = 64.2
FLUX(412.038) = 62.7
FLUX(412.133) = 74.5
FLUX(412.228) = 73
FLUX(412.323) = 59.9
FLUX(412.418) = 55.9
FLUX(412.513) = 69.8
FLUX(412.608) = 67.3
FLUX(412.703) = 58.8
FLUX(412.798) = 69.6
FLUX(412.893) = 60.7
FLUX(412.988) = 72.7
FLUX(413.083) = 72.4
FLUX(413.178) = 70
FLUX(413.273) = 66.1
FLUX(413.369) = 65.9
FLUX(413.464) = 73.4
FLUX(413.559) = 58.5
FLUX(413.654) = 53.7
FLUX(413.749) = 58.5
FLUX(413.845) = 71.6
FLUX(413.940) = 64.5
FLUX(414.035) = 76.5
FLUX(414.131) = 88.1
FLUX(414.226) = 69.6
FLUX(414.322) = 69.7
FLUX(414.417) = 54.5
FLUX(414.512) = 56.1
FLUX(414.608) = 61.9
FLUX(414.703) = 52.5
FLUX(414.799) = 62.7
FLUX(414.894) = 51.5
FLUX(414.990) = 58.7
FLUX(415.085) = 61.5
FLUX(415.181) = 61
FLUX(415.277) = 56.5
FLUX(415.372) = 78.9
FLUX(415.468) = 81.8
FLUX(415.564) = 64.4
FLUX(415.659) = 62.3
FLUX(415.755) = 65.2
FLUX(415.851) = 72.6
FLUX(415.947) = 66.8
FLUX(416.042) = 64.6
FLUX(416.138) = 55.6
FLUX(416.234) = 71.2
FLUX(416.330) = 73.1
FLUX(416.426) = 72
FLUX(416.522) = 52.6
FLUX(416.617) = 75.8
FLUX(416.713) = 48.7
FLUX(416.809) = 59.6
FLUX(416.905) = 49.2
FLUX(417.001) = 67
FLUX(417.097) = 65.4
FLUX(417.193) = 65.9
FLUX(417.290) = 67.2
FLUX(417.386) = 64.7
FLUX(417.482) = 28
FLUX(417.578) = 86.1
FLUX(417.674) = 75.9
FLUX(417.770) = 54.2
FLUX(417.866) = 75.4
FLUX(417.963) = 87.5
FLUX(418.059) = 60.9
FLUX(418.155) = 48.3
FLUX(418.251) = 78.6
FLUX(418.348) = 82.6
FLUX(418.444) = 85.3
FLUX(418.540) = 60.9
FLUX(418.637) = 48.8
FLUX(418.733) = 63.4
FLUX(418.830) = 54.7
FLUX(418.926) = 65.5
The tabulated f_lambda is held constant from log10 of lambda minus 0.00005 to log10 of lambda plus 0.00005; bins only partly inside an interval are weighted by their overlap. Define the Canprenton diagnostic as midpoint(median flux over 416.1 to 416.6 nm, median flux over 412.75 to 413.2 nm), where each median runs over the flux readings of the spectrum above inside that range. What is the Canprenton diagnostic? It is 71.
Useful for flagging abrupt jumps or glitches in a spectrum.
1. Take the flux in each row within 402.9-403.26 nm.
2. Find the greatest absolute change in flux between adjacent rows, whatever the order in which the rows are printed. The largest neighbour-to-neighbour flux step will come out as 37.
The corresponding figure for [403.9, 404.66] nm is 17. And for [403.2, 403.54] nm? 18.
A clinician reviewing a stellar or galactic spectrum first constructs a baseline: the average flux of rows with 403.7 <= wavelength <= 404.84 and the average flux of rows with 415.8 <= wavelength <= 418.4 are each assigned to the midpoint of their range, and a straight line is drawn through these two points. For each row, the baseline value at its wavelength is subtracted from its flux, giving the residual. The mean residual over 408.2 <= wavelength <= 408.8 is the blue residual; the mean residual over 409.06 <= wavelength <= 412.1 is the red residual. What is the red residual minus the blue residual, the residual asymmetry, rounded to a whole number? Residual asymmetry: -9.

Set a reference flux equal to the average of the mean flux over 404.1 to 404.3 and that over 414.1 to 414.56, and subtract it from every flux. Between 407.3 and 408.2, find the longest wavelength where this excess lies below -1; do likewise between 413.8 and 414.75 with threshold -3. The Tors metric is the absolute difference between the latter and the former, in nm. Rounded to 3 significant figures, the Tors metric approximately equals 6.54 nm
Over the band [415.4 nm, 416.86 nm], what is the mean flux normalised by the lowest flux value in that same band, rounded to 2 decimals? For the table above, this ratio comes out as 1.35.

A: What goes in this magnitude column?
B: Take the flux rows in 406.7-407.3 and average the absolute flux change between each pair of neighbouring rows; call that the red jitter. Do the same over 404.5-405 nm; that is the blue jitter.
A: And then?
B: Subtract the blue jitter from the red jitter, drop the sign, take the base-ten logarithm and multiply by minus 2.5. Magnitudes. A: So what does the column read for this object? -2.1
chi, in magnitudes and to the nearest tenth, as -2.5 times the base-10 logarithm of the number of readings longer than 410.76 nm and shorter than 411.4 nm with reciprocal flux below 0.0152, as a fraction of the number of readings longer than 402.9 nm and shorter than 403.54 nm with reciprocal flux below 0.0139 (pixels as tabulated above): -0.8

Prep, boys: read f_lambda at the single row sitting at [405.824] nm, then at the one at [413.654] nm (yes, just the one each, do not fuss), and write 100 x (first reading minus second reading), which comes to -80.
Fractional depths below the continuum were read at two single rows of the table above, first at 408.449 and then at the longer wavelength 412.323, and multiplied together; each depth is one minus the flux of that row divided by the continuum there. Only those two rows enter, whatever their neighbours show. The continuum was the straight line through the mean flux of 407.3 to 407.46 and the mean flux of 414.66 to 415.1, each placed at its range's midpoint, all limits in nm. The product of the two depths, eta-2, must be 0.00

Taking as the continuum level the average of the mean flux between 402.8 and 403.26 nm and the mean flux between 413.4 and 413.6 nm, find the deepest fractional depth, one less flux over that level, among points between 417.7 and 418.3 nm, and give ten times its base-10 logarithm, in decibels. -6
